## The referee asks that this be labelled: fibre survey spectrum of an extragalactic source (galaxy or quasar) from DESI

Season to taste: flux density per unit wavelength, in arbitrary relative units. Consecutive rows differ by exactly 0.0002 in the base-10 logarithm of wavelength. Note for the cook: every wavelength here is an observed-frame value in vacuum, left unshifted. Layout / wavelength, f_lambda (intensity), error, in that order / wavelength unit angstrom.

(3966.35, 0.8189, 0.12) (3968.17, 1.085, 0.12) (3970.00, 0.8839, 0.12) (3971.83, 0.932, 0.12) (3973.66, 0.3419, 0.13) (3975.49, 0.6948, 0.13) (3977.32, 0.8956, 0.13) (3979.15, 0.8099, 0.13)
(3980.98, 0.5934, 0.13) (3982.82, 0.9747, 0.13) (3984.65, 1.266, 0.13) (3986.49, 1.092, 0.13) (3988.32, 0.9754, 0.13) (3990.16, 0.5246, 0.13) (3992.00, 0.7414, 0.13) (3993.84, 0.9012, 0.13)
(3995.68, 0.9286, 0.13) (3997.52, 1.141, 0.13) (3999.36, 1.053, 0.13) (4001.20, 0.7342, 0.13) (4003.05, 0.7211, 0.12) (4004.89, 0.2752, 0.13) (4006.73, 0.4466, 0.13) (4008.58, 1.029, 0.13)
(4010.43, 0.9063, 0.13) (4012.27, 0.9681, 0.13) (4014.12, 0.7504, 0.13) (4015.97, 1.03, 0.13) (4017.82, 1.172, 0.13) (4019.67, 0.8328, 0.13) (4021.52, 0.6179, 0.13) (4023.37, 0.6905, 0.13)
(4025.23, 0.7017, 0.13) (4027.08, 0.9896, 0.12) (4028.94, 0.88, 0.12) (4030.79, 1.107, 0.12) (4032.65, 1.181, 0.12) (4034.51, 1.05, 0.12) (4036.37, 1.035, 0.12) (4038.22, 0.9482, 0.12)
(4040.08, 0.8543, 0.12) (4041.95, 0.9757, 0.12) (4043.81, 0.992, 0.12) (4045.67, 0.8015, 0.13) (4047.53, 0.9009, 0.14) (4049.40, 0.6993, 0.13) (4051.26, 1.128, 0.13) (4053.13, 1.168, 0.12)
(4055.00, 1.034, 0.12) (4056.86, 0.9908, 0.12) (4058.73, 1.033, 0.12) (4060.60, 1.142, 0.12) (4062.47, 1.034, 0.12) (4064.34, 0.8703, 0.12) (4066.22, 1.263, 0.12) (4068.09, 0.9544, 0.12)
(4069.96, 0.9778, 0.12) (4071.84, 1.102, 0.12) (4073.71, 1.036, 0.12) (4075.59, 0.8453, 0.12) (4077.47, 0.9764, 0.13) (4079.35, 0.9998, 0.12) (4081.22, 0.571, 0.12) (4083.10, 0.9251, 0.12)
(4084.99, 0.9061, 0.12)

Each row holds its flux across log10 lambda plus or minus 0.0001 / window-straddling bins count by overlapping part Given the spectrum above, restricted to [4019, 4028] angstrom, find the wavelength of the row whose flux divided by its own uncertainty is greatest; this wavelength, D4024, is 4027.08 angstrom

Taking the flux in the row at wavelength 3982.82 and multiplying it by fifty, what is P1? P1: 49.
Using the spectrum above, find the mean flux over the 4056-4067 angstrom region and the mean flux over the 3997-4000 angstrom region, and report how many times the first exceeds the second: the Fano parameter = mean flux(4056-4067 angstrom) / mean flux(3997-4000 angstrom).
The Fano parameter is 0.96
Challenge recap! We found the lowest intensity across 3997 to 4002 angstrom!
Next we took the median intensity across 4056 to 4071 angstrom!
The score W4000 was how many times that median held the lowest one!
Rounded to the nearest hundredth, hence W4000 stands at 1.38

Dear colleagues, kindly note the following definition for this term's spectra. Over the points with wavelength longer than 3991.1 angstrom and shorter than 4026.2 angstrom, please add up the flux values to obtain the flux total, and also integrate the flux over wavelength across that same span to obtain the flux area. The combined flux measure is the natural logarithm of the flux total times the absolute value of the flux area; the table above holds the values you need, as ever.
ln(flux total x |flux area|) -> 6.1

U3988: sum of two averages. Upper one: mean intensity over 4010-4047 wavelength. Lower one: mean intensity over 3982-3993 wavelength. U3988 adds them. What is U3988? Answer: 1.85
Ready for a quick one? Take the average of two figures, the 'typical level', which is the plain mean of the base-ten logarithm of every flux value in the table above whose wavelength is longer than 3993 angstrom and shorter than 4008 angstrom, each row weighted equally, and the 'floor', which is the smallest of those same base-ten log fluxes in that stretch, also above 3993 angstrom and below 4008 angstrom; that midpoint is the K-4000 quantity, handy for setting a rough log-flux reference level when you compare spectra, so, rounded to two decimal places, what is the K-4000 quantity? -0.35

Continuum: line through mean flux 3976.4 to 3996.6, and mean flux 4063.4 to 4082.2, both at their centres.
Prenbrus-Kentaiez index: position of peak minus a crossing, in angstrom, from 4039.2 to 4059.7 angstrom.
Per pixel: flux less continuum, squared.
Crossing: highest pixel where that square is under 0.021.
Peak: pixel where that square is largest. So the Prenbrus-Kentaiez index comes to -9.3 angstrom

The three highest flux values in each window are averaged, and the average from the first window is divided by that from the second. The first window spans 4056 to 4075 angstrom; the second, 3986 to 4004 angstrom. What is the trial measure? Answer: 1.07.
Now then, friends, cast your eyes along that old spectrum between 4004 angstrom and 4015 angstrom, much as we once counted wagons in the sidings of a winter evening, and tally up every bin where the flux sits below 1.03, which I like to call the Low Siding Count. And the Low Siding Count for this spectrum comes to 6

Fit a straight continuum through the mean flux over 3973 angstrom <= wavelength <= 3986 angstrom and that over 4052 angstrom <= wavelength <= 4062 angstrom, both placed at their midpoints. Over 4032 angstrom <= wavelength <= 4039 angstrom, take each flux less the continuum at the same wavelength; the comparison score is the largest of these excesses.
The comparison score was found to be 0.19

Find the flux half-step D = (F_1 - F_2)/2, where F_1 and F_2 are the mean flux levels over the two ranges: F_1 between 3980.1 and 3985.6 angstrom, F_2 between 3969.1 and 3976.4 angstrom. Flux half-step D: 0.12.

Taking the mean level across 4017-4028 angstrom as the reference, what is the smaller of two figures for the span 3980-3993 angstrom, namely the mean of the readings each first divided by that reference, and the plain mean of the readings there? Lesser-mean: 0.88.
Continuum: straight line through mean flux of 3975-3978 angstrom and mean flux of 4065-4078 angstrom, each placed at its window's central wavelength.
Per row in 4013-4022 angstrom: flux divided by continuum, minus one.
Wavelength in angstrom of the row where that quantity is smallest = 4021.52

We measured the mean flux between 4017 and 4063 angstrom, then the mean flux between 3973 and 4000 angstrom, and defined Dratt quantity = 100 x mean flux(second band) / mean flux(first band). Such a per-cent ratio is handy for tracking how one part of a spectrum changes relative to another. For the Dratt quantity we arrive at 90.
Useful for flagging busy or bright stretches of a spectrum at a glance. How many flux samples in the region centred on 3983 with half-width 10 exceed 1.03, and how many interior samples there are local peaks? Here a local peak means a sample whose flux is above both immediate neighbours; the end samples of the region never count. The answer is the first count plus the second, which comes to 4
